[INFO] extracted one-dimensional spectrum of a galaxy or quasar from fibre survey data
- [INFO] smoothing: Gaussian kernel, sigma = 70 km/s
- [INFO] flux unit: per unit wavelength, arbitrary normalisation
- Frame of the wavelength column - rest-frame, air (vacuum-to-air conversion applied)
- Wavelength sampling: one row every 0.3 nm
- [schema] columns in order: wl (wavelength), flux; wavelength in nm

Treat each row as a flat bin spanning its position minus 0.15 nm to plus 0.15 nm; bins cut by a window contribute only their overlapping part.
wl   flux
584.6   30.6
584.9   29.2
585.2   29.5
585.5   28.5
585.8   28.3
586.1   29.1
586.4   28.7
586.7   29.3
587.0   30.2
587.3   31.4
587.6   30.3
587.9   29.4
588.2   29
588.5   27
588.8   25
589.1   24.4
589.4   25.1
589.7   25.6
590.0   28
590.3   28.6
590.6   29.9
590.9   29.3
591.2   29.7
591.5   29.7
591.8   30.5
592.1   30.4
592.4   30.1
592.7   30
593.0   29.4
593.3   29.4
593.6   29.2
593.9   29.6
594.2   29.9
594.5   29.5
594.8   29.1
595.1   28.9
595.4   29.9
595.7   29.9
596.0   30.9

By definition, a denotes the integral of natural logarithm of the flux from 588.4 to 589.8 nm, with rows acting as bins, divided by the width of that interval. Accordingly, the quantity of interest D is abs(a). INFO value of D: 3.23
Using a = 3.23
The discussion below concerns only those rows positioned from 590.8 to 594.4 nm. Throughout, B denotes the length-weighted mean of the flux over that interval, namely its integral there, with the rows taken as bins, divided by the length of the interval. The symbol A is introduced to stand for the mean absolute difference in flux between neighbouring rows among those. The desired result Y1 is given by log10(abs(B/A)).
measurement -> 2.0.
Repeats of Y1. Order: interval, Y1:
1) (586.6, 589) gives 1.4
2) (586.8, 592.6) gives 1.5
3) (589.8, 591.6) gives 1.7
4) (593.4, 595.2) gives 1.9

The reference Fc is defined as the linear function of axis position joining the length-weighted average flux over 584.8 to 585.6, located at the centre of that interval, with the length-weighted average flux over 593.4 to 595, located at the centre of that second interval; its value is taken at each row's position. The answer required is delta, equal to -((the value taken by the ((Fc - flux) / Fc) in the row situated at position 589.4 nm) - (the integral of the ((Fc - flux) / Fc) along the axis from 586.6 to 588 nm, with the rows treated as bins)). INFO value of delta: -0.190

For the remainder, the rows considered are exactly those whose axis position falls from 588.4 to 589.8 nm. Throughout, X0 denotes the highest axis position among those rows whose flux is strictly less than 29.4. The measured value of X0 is 589.7 nm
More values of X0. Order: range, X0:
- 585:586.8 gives 586.7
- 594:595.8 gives 595.1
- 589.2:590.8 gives 590.3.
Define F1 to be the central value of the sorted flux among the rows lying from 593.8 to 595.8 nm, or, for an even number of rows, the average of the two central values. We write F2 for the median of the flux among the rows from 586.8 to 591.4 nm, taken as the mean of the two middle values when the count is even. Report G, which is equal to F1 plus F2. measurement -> 58.6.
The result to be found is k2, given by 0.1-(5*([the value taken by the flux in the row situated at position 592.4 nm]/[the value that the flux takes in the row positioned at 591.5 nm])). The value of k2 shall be -5.0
